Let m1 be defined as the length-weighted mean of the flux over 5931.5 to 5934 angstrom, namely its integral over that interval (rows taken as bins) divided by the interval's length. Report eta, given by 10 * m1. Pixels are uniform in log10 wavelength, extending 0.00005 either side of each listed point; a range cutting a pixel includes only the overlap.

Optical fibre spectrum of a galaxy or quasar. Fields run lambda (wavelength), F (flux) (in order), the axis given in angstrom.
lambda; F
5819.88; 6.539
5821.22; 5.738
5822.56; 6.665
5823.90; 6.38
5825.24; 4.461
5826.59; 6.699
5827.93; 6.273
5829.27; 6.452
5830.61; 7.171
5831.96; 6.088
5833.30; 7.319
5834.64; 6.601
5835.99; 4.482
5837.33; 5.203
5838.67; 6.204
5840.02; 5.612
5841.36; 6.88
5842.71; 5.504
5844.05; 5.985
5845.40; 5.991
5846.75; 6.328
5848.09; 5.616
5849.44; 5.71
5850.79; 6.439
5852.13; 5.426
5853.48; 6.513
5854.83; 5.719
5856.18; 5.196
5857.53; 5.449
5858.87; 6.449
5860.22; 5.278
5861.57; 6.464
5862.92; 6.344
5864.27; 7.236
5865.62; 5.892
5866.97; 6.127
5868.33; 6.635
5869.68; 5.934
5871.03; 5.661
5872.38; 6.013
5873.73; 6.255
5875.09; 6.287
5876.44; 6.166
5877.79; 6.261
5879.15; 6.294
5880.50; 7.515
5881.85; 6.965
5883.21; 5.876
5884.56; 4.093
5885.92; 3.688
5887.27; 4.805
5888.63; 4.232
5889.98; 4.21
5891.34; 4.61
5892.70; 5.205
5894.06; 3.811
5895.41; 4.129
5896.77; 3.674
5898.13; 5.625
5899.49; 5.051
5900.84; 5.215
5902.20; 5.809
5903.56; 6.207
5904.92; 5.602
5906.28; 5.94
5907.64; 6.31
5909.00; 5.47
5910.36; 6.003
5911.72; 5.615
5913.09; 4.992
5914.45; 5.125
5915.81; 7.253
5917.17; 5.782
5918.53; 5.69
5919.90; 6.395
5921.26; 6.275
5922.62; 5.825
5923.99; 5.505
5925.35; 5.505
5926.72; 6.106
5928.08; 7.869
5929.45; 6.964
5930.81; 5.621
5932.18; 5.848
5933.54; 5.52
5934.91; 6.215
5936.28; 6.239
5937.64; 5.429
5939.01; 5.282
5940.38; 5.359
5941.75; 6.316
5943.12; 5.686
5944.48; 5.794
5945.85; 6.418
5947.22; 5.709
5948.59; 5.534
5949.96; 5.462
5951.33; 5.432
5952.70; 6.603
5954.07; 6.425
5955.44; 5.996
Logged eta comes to 57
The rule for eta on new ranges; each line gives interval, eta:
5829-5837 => 63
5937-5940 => 53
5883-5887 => 44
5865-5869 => 62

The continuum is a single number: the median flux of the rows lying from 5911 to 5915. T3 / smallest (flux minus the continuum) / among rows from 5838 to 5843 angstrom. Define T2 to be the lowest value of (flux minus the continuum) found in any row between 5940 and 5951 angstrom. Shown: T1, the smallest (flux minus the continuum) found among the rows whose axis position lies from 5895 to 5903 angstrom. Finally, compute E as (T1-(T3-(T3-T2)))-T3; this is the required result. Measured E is -2.1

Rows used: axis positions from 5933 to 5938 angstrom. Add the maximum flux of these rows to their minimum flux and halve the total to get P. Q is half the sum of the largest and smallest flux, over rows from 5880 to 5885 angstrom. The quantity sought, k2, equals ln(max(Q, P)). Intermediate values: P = 5.83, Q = 5.80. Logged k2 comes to 1.76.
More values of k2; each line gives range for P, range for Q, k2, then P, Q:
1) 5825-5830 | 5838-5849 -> 1.82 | 5.58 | 6.19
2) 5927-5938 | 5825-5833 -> 1.89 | 6.65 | 5.82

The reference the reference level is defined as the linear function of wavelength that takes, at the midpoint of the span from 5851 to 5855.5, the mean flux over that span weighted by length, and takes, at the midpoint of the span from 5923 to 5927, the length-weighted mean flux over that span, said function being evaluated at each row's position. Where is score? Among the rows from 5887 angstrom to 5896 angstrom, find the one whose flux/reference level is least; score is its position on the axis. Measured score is 5894.06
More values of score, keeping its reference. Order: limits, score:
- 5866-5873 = 5871.03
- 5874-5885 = 5884.56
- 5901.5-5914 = 5913.09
